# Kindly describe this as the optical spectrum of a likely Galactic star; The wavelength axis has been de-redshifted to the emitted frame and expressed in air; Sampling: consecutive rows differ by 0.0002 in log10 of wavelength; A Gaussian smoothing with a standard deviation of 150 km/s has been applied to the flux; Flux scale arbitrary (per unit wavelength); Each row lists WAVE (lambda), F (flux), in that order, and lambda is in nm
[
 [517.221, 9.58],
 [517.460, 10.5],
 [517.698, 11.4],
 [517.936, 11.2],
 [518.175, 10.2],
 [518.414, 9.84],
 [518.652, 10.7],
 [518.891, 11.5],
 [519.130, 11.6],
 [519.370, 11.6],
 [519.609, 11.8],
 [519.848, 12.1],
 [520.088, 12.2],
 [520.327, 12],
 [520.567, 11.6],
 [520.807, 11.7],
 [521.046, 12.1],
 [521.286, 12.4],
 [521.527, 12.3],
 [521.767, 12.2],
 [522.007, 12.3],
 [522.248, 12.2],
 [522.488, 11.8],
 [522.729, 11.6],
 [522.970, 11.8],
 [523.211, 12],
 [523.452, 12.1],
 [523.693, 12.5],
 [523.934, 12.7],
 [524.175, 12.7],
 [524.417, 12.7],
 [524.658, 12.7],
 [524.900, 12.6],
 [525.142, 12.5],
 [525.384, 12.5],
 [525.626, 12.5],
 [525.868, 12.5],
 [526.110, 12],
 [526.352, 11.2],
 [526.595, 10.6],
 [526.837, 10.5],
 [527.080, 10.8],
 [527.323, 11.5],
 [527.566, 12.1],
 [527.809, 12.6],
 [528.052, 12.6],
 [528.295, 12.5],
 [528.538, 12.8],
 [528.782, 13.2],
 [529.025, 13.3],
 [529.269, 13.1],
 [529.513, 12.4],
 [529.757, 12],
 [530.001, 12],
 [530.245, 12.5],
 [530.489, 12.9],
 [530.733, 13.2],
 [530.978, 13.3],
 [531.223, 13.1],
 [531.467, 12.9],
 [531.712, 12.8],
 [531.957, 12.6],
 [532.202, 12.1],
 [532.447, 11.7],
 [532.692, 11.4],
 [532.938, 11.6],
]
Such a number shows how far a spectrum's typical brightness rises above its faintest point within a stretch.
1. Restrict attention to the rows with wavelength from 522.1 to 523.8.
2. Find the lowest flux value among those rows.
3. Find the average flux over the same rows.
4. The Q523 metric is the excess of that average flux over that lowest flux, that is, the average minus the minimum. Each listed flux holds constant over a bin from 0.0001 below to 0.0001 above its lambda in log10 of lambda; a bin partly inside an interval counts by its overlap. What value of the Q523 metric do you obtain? 0.40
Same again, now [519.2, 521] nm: 0.26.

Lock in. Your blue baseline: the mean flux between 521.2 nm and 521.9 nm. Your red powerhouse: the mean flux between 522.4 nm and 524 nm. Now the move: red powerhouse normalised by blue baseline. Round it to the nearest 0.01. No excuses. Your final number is 0.98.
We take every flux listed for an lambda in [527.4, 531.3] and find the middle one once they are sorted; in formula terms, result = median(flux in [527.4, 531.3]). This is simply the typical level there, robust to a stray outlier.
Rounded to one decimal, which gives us 12.7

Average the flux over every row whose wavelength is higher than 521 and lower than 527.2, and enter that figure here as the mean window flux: 12.1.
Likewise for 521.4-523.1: 12.0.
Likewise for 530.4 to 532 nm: 13.0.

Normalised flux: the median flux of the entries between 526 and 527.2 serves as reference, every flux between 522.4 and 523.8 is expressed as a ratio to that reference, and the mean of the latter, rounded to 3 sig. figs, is 1.11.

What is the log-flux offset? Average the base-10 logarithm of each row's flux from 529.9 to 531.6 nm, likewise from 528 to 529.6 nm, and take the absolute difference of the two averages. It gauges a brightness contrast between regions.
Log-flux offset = 0.000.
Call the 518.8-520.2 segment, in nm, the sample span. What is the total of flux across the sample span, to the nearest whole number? 71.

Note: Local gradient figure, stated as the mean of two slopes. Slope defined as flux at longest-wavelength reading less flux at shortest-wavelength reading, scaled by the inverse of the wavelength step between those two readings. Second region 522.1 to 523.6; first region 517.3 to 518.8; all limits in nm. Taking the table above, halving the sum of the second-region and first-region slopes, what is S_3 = 0.0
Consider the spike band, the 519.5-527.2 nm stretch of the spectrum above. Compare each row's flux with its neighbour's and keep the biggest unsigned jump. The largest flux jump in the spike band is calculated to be 0.80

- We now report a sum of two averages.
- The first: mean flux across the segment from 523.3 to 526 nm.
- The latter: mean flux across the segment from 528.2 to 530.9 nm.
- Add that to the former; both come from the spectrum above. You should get 25.3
